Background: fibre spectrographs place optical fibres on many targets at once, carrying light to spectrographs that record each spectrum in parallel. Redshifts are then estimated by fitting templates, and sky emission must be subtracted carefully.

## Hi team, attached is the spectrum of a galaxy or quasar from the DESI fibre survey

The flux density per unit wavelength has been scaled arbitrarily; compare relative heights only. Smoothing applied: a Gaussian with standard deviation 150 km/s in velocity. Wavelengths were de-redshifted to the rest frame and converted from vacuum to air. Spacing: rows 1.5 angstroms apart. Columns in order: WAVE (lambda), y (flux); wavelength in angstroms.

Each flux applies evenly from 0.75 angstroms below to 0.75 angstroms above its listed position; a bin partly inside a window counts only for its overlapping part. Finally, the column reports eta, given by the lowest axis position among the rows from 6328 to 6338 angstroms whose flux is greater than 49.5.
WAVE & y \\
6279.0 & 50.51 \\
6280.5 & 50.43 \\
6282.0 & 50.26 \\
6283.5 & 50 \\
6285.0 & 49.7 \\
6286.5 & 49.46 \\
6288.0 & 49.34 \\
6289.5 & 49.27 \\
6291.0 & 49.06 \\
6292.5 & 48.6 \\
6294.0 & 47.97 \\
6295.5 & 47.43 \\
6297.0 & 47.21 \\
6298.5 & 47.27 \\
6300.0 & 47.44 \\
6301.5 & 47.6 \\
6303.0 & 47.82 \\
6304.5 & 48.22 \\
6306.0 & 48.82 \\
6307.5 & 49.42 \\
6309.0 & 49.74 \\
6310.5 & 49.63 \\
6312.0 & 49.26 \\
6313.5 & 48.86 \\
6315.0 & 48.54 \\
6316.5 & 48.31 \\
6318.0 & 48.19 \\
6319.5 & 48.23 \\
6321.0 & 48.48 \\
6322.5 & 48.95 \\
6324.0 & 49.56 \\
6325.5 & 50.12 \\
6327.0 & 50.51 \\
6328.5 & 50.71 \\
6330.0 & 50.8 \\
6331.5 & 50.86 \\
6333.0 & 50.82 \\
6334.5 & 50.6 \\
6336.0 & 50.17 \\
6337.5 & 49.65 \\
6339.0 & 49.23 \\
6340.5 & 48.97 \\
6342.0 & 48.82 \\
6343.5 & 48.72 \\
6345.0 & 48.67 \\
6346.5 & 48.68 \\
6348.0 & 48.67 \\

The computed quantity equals 6328.5 angstroms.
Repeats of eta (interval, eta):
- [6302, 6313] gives 6309.0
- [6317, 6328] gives 6324.0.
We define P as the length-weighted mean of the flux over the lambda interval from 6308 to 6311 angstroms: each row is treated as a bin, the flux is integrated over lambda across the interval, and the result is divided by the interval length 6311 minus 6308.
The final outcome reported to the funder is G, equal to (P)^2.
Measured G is 2467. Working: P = 49.7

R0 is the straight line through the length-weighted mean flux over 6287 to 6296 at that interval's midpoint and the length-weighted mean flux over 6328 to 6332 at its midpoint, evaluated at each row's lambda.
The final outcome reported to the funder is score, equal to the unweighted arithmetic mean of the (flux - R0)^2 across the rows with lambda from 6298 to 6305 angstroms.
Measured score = 2.4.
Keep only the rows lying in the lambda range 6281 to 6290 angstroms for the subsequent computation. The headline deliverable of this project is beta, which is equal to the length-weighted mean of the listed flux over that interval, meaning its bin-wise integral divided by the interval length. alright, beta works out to 49.7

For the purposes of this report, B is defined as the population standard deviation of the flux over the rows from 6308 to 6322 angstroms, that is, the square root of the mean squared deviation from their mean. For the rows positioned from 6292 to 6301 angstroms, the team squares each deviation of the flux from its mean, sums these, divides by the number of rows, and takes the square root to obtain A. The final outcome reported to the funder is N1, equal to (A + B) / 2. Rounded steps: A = 0.49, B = 0.6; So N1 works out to 0.53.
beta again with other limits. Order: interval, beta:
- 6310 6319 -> 48.8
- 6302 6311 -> 48.9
